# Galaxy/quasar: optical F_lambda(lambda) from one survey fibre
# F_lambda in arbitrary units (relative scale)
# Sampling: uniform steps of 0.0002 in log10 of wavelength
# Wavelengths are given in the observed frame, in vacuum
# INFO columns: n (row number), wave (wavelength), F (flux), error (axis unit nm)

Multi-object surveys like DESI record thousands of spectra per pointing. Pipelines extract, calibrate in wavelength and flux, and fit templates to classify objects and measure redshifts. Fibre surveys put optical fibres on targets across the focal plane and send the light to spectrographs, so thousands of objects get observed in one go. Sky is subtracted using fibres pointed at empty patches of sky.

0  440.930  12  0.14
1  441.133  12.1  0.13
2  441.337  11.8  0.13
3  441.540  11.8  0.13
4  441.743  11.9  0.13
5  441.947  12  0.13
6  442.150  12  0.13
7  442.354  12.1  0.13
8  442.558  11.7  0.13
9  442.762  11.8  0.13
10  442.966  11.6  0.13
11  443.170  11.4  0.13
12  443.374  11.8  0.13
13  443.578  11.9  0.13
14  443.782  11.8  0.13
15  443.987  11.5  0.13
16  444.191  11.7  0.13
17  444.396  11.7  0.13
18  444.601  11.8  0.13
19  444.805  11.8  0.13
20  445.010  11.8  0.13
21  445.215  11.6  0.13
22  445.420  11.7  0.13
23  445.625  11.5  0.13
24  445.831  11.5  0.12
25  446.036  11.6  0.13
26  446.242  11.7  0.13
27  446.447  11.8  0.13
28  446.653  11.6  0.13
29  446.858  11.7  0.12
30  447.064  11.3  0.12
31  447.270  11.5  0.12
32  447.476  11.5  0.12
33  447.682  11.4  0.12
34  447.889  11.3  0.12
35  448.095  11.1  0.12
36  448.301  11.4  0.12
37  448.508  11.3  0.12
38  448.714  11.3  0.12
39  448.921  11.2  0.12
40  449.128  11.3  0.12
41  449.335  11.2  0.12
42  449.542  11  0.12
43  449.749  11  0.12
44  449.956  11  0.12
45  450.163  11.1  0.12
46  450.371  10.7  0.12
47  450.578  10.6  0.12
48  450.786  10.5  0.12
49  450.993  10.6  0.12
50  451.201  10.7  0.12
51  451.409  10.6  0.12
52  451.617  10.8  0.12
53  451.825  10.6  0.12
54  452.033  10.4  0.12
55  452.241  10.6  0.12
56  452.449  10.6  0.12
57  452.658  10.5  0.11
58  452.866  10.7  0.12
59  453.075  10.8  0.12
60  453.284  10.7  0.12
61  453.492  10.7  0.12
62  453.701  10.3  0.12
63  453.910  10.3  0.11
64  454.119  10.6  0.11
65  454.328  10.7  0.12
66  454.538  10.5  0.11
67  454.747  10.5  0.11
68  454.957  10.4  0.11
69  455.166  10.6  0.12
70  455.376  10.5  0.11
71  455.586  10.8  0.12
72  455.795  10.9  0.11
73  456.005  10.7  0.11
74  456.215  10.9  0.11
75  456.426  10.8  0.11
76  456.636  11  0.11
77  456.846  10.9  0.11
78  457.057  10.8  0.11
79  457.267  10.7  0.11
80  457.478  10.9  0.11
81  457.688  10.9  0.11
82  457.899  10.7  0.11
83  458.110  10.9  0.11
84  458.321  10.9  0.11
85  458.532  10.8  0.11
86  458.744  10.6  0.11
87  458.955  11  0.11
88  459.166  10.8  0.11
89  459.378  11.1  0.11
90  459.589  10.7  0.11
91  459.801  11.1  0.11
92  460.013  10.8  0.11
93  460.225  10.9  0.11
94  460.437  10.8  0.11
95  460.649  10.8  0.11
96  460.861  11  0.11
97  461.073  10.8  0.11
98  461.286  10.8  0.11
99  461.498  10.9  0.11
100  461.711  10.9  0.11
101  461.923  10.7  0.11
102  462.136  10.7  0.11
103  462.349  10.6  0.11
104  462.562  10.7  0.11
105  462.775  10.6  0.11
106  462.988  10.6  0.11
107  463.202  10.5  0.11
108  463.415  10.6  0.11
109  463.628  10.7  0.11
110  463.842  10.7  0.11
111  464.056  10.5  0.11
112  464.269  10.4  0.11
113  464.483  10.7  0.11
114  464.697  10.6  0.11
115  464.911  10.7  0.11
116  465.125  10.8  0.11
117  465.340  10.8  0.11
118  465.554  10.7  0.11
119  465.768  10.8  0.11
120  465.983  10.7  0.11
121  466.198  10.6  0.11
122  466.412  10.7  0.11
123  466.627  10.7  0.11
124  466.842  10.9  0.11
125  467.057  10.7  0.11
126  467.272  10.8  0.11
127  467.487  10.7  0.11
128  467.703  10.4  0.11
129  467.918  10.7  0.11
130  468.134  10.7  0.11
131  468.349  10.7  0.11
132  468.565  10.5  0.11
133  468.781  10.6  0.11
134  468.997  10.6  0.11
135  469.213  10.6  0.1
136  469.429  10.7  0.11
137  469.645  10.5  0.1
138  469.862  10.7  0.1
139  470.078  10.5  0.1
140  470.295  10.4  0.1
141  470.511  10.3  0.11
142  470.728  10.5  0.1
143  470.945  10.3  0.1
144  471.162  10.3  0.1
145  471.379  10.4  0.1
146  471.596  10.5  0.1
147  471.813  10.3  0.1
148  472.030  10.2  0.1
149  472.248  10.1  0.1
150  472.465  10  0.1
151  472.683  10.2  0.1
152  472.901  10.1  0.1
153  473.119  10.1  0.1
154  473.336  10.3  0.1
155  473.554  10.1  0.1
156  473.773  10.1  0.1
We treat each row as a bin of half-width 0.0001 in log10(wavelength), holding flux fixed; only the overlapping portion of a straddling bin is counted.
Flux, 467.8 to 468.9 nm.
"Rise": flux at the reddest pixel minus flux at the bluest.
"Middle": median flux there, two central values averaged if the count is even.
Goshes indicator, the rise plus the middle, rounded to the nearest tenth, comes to 10.6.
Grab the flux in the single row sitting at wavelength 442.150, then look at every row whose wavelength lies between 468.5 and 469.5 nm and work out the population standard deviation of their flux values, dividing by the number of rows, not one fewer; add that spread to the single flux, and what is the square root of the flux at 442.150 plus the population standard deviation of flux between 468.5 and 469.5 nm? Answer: 3.47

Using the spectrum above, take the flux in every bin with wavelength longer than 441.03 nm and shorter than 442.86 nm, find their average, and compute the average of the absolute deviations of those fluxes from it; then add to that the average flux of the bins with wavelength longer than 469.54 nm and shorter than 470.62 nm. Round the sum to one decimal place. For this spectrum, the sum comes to 10.6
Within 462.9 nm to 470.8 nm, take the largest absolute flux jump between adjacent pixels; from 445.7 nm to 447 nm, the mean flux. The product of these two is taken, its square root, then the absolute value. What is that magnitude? 1.87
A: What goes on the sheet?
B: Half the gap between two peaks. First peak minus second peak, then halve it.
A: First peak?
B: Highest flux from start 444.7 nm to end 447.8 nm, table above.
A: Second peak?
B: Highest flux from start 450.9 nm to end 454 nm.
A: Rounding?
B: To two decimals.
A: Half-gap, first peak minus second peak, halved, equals 0.50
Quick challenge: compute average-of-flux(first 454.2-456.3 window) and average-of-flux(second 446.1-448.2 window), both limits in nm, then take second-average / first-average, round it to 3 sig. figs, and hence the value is 1.08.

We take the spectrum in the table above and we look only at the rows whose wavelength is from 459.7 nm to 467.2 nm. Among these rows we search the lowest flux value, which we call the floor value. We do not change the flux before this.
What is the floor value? 10.4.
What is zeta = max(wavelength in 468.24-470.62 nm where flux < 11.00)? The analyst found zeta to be 470.511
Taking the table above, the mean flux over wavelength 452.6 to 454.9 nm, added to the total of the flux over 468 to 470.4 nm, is 127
